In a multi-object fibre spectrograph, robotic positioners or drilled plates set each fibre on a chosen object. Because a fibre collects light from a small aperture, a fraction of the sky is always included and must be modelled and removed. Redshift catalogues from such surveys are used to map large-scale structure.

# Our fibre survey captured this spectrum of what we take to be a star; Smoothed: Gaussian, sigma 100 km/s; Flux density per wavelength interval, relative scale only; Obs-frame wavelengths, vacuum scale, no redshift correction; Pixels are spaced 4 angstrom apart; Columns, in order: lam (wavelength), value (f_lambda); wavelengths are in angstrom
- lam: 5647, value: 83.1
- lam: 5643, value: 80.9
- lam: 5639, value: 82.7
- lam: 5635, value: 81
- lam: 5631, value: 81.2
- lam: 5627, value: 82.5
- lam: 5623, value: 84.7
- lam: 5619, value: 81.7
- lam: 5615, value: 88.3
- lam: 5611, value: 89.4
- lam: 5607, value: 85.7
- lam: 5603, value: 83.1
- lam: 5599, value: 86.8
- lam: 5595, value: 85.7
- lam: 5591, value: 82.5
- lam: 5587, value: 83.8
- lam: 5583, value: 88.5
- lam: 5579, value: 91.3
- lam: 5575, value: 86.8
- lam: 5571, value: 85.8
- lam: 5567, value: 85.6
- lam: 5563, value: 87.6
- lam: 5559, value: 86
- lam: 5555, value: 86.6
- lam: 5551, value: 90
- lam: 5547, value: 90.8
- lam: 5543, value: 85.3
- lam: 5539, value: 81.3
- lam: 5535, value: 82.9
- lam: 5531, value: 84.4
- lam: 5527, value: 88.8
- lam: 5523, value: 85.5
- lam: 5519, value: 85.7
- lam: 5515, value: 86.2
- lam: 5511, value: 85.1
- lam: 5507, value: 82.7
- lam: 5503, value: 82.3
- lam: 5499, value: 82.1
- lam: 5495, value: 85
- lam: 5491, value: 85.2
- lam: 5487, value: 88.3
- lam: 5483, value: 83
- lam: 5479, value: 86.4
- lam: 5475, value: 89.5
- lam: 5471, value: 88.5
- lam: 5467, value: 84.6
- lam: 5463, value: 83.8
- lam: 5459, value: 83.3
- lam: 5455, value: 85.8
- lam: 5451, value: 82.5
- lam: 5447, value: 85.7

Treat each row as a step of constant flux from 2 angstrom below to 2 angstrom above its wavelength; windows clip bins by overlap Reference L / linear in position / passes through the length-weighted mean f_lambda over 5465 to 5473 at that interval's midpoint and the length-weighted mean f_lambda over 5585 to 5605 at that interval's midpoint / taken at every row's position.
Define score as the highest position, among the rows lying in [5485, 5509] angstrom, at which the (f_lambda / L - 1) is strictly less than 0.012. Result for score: 5507 angstrom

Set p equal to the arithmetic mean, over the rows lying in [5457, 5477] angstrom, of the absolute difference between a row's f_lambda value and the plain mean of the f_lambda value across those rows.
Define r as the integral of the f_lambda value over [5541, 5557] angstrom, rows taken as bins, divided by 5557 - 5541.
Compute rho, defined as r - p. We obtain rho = 86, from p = 2.4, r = 88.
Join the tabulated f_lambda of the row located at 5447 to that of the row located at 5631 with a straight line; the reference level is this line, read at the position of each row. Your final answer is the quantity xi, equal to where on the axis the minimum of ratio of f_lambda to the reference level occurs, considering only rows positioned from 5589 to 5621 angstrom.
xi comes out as 5619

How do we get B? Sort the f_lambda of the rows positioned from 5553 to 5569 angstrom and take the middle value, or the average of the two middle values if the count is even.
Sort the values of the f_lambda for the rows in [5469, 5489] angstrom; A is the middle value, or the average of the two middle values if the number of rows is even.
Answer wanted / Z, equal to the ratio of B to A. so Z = 0.98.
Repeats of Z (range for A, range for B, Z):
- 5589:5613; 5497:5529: 1.00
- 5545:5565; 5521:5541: 0.96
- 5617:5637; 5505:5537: 1.04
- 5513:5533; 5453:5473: 0.99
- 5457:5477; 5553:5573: 1.02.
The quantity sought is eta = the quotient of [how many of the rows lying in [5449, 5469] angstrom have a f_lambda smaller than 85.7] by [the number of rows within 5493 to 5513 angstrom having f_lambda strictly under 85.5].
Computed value 0.8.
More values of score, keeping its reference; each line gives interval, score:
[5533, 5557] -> 5543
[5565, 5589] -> 5587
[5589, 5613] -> 5603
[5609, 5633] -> 5631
